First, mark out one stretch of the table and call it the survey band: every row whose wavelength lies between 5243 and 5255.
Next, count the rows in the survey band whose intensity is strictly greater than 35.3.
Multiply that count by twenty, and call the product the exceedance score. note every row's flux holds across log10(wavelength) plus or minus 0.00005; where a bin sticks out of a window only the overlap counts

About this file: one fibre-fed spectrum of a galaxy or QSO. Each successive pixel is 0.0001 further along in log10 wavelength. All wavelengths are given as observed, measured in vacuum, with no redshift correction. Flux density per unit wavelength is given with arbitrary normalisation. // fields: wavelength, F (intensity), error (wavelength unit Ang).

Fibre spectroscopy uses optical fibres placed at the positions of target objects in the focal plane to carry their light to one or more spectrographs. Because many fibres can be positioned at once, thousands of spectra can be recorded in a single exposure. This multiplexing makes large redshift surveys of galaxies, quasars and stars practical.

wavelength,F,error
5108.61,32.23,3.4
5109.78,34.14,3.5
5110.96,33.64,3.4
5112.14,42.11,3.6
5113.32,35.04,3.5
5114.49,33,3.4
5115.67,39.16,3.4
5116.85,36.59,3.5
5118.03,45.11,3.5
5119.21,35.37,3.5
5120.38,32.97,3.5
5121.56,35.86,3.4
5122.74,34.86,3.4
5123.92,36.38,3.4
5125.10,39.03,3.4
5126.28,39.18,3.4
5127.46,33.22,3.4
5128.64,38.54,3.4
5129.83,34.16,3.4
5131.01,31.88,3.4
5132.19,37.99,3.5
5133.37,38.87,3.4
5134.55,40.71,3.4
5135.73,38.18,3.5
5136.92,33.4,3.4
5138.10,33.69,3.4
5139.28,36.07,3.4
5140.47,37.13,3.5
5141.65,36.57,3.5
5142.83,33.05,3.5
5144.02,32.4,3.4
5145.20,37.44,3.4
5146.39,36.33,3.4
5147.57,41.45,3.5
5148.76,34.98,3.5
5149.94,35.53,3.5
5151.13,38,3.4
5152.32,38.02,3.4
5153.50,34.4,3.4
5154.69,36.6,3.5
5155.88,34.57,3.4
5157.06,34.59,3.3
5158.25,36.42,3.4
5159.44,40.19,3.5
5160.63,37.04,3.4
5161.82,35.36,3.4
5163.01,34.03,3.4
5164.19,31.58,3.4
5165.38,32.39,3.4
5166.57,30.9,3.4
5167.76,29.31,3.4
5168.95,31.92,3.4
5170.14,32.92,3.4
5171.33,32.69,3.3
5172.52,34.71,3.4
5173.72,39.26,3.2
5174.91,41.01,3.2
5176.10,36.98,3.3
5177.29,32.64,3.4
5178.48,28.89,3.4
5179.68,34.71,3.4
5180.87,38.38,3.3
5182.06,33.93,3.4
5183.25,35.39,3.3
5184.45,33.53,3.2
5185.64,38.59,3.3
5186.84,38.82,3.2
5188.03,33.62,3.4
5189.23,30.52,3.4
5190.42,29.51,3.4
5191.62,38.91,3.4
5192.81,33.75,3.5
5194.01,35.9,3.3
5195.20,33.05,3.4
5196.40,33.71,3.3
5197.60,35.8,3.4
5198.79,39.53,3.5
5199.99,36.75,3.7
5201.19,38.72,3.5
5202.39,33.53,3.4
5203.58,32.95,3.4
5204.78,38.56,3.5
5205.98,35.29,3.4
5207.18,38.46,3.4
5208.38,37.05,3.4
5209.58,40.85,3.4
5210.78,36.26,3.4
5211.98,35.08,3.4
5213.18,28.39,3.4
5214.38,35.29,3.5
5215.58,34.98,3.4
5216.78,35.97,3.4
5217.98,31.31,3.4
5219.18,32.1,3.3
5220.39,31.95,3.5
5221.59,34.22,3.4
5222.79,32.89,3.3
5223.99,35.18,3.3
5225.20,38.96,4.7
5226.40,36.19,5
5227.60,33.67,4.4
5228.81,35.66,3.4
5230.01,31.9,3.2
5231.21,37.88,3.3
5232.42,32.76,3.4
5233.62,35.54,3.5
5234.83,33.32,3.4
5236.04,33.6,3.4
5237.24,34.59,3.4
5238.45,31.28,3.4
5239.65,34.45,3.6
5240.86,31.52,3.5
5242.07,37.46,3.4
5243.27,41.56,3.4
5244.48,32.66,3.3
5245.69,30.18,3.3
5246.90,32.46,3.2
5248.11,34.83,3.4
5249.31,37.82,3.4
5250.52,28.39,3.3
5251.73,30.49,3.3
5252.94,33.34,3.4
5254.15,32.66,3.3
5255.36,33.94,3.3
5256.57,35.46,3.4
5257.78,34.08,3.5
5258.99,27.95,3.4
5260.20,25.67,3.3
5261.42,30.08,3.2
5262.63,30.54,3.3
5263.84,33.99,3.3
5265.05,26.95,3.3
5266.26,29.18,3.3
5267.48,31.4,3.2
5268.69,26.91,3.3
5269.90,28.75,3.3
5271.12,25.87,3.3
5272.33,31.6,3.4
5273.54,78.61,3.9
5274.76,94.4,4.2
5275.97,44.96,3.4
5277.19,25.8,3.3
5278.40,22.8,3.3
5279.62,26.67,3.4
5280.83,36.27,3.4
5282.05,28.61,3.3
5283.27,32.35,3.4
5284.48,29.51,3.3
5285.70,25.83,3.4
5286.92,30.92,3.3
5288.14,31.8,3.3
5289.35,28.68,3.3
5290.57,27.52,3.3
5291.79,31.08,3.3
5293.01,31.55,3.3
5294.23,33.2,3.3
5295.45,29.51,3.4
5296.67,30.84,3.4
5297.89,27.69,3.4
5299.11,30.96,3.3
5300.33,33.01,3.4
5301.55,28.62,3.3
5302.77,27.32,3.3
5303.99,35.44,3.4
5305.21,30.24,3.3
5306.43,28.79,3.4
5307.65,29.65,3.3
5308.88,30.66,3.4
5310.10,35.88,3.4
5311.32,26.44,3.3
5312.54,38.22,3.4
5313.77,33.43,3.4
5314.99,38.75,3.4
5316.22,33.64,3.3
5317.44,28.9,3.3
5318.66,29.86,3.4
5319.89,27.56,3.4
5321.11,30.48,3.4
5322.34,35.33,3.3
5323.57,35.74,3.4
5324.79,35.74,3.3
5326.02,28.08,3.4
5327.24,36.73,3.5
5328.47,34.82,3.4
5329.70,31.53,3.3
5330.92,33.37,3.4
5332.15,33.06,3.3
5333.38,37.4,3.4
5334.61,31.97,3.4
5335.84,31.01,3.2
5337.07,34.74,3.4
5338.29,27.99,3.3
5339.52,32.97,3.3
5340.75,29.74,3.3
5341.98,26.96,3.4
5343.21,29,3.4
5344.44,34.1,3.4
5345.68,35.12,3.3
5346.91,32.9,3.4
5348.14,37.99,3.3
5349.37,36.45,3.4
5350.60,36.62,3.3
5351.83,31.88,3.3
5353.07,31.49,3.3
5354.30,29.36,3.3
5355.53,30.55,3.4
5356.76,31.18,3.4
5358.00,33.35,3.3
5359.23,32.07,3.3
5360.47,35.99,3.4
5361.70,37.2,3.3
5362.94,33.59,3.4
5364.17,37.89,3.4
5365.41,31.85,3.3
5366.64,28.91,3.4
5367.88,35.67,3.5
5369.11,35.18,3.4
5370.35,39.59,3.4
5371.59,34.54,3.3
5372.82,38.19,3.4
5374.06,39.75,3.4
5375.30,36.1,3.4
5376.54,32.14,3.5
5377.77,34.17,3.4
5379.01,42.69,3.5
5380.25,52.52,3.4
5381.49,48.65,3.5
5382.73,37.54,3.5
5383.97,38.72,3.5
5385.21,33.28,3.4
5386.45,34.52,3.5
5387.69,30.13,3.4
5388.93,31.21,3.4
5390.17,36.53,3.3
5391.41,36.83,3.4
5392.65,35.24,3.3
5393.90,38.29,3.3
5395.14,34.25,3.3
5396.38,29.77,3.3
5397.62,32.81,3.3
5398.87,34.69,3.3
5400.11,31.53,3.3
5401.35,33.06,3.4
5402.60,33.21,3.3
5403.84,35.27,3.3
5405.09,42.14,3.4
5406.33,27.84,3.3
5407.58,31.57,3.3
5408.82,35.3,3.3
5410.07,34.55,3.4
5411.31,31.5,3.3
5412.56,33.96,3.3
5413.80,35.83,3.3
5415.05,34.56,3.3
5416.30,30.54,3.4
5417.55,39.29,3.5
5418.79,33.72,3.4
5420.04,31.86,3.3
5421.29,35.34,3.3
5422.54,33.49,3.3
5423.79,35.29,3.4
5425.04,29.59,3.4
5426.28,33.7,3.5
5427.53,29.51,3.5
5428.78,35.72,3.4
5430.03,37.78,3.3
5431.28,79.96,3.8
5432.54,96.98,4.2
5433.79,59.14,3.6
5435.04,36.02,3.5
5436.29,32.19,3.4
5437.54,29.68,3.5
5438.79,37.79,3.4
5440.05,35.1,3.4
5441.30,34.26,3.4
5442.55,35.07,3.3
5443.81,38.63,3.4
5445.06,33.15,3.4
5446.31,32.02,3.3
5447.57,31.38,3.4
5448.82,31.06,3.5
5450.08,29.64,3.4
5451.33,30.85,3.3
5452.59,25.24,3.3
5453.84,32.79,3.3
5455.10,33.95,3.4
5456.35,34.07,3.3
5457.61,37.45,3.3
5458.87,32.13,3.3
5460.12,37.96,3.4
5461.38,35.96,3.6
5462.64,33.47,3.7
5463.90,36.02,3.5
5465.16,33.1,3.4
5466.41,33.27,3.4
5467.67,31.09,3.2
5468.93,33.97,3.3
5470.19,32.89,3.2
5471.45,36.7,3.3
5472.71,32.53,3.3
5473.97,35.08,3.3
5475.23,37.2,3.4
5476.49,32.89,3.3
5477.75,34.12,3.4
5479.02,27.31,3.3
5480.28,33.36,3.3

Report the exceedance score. 40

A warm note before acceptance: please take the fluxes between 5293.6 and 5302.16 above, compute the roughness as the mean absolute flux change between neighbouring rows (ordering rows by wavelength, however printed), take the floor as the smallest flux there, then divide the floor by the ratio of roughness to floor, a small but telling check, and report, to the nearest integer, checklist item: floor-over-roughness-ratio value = 257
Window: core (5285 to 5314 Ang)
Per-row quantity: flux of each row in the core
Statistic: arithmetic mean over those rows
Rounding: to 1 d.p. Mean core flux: 30.7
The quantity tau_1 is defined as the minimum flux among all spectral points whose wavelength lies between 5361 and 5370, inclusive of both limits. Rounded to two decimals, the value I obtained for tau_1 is 28.91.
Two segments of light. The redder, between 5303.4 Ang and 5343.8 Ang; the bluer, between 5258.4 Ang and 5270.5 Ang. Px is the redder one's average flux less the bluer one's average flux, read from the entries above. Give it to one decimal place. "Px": 3.1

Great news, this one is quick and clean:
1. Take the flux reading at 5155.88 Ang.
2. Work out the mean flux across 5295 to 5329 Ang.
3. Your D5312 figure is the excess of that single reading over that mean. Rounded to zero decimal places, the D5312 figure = 3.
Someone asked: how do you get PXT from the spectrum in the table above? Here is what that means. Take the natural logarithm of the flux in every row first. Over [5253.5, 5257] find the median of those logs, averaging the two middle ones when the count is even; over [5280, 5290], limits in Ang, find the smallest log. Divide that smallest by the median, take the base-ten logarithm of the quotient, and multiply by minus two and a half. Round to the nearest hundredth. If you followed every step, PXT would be 0.09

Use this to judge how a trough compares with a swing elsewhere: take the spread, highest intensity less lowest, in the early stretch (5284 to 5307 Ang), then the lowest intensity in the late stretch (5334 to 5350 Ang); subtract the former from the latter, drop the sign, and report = 17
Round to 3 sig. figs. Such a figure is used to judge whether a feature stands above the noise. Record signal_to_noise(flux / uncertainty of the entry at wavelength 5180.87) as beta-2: 11.6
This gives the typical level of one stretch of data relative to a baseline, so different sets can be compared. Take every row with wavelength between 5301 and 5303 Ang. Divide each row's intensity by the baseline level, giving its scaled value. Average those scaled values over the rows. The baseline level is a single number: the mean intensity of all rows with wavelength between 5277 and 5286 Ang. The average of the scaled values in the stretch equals 0.98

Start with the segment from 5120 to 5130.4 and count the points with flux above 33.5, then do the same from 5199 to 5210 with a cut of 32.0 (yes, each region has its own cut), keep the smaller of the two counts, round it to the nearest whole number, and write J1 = 7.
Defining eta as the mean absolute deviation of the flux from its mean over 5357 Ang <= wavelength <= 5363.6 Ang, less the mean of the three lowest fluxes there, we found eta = -31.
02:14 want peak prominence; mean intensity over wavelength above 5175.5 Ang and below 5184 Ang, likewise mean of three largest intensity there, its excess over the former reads 2.5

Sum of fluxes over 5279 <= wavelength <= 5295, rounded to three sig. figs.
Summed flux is 394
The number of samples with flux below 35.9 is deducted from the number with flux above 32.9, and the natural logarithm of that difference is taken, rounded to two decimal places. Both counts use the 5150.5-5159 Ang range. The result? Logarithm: 1.39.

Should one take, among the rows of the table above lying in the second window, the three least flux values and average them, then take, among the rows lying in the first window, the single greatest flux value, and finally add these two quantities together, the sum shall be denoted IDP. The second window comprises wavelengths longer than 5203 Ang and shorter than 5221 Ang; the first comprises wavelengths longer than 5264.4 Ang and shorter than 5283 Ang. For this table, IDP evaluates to 125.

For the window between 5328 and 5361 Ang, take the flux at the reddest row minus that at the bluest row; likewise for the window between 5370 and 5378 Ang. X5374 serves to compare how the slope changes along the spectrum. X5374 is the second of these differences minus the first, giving -7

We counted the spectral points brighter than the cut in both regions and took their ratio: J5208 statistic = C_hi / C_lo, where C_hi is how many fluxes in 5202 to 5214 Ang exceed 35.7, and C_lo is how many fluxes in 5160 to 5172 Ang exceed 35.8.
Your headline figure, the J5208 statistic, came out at 5.0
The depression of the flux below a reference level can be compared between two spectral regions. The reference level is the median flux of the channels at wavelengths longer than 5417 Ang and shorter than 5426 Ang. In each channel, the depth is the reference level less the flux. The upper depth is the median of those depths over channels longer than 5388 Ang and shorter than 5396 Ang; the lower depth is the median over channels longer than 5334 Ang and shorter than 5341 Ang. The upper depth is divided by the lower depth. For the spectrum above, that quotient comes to -1.0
